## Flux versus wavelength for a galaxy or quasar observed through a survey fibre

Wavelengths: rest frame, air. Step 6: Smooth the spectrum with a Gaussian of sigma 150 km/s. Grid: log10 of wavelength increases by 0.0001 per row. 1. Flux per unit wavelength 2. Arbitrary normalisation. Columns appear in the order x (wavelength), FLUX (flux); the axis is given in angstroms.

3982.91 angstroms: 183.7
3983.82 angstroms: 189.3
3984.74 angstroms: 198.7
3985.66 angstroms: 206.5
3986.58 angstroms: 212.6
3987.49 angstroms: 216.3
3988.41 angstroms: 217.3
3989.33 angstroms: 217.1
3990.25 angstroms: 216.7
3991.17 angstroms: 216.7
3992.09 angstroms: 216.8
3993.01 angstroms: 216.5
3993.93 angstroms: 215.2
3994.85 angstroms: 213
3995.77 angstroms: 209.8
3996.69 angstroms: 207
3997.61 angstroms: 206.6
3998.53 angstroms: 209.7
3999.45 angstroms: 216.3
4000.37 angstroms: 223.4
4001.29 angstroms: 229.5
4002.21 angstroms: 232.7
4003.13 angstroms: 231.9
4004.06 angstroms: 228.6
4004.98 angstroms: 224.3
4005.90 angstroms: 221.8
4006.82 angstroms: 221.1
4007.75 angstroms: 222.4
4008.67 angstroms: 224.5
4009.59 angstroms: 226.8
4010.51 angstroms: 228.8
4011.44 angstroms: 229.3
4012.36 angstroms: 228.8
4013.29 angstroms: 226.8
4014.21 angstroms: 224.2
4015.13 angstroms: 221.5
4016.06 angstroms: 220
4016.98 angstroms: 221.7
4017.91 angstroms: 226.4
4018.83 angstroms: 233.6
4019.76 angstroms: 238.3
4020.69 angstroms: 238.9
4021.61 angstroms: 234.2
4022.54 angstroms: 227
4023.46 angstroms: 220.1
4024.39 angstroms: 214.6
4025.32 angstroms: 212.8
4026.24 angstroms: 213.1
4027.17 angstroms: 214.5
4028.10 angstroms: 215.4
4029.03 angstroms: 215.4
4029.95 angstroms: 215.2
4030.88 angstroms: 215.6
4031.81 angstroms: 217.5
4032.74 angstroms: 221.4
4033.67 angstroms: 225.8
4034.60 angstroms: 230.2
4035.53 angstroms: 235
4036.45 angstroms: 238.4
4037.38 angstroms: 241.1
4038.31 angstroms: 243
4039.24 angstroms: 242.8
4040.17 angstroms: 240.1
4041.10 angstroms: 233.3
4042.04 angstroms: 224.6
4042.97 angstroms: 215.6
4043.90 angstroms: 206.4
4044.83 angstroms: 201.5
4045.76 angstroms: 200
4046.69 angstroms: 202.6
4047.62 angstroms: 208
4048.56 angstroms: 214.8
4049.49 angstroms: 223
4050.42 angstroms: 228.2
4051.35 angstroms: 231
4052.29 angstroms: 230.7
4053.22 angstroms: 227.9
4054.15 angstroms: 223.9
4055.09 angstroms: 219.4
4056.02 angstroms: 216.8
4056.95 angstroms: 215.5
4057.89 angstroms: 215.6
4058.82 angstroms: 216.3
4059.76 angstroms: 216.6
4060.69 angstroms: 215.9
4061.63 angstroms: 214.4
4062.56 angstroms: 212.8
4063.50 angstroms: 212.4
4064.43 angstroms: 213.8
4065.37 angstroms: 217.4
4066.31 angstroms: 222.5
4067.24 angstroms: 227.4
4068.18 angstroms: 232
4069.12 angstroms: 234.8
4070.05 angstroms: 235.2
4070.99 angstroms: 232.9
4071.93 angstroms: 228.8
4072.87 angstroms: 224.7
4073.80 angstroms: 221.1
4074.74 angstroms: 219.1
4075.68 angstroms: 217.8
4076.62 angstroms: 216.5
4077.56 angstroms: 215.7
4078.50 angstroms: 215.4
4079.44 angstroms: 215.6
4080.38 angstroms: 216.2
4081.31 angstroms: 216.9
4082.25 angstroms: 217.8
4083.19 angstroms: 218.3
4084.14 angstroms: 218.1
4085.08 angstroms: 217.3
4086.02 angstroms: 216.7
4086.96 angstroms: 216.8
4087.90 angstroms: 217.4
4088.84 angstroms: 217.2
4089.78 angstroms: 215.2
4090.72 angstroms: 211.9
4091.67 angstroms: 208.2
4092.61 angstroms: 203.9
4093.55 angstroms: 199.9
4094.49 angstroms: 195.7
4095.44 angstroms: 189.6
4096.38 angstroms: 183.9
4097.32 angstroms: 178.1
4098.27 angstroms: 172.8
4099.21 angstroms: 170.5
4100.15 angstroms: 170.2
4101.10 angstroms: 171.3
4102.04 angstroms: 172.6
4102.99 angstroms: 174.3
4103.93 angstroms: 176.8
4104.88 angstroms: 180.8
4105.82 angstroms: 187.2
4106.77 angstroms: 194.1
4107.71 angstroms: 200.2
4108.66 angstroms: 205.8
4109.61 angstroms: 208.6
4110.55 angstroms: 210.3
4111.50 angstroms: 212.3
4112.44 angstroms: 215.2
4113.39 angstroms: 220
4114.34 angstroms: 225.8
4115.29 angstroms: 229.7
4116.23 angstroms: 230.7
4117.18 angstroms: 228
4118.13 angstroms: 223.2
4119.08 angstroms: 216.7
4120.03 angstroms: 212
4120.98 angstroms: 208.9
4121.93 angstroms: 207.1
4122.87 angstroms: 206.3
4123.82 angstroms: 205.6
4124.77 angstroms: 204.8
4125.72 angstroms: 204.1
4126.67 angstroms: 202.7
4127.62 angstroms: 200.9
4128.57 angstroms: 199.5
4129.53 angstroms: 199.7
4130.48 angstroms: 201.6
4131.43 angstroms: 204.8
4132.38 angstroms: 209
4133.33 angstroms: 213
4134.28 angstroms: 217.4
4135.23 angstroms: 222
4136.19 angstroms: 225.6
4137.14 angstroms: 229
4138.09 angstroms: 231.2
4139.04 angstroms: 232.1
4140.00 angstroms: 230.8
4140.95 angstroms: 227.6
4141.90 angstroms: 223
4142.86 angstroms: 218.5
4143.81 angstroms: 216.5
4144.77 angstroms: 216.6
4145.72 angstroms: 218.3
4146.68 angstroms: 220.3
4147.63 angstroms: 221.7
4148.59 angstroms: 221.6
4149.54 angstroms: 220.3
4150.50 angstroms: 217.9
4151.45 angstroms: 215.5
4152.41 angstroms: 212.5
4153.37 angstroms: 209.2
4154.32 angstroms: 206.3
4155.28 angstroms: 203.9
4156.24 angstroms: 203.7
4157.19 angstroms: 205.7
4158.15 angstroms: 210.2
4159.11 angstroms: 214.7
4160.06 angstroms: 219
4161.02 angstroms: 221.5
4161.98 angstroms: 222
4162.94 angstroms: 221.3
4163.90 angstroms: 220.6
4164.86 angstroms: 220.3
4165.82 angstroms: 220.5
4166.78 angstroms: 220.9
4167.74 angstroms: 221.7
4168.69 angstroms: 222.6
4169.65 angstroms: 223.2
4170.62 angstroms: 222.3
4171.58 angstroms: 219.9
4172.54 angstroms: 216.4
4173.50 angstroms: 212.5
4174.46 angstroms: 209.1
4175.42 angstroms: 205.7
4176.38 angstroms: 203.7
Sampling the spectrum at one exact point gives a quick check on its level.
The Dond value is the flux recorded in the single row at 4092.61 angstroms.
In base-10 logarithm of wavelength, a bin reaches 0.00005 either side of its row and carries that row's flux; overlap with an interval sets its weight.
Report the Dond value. 203.9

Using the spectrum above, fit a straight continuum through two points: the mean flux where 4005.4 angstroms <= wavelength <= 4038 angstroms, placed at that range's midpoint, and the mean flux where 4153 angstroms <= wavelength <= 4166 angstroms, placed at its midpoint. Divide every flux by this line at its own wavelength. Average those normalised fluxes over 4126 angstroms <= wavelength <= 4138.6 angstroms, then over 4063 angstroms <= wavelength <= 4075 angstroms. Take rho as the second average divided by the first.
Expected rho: 1.04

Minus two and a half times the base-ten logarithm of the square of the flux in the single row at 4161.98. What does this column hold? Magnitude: -11.7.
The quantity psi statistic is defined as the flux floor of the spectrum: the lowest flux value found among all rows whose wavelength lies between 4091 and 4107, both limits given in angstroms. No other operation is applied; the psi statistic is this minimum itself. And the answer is 170.2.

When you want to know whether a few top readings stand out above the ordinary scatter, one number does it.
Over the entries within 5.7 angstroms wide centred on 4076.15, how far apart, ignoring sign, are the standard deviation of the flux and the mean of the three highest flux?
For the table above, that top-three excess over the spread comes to 217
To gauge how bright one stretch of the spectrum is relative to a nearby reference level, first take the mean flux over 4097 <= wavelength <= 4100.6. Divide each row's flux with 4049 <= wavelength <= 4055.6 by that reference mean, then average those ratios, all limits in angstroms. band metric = 1.31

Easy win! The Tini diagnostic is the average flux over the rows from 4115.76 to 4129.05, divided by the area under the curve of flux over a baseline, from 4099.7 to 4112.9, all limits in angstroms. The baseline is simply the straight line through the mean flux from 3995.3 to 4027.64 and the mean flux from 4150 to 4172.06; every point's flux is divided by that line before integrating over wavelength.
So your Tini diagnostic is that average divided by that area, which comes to 18.2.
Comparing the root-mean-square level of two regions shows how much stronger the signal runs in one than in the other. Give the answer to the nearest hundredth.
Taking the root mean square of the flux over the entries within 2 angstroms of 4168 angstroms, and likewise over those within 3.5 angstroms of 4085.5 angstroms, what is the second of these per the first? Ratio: 0.98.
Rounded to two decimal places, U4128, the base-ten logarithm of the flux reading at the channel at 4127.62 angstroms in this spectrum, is 2.30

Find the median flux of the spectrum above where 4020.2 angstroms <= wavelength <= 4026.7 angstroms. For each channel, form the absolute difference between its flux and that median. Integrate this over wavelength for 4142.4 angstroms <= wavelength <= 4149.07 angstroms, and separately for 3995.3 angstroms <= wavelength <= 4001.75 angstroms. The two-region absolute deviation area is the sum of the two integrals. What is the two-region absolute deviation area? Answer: 72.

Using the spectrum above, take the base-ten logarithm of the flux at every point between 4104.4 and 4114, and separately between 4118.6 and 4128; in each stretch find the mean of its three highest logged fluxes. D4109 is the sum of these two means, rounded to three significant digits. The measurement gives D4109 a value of 4.66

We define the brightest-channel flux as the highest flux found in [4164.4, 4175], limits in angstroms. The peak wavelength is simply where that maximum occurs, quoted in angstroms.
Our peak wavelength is 4169.65 angstroms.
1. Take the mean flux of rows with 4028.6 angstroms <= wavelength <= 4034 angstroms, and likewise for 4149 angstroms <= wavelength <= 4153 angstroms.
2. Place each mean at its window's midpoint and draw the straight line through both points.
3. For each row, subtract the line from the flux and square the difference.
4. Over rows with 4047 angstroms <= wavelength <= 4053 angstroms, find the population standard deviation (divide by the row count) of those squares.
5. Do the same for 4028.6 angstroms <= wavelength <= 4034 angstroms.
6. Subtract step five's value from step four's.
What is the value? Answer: 42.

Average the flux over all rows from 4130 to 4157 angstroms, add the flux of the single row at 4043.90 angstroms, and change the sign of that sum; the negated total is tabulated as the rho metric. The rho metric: -424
